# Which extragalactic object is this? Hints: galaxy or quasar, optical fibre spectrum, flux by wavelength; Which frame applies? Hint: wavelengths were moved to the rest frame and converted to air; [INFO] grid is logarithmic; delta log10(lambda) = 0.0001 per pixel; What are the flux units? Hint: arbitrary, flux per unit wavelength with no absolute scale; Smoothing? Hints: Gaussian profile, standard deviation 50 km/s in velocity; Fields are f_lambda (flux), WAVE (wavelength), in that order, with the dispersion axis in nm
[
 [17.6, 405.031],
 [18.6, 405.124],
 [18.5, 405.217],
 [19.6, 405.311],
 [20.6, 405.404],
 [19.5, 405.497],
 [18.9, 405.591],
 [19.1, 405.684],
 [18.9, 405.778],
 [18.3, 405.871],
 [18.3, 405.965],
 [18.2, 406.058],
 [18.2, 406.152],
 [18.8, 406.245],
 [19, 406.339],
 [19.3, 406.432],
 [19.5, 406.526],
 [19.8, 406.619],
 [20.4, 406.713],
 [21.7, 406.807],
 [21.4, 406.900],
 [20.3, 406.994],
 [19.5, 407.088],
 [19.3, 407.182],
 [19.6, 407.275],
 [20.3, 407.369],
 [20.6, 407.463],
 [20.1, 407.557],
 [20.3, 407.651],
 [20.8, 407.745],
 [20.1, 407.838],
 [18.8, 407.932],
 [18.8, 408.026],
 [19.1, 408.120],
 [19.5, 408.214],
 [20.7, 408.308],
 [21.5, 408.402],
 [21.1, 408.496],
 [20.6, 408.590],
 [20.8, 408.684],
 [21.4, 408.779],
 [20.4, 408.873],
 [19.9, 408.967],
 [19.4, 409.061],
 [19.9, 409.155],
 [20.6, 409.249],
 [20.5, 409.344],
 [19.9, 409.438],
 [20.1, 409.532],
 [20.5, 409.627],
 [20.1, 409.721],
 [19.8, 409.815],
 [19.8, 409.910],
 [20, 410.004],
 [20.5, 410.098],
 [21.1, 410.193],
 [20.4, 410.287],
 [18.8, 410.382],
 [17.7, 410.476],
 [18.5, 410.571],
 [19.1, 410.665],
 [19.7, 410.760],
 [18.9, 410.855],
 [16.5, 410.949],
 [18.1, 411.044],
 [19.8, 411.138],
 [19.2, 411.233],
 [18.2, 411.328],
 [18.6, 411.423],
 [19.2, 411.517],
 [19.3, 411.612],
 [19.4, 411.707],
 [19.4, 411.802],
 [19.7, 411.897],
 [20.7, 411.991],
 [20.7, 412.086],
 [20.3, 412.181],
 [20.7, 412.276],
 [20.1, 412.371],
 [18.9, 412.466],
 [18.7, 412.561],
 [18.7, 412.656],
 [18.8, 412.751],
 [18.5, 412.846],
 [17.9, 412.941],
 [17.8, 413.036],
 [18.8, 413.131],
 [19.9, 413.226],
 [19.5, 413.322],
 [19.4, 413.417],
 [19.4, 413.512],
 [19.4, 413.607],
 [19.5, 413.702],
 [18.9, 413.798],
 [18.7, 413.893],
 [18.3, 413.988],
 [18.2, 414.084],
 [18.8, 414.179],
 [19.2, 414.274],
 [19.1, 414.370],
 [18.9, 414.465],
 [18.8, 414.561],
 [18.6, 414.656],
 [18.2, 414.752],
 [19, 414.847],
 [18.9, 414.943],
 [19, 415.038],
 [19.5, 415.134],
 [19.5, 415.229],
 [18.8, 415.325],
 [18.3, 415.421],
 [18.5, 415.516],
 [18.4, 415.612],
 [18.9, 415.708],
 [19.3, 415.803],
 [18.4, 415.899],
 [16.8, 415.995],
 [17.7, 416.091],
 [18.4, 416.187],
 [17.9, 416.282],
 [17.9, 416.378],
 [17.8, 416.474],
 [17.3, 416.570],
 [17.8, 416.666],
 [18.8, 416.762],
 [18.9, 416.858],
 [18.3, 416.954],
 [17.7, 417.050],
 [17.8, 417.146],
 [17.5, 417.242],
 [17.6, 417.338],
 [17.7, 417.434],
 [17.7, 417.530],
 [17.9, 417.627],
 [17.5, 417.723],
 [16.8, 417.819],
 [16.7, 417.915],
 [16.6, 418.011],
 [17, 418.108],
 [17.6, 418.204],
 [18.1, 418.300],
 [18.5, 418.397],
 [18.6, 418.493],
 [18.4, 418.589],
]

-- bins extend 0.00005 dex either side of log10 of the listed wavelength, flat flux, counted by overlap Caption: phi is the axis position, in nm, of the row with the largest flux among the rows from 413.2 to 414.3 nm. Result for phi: 413.226 nm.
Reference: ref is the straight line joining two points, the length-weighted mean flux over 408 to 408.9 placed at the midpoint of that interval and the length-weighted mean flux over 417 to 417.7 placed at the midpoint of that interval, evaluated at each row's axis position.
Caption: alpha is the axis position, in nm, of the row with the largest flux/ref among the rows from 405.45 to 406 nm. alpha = 405.497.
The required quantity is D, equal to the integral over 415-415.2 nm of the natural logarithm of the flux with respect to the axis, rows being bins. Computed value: 0.59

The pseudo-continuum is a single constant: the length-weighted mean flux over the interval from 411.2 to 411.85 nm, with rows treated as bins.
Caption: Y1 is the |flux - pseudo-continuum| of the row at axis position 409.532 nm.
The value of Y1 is 1.08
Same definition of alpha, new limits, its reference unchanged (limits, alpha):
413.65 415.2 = 415.134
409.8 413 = 412.276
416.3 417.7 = 416.858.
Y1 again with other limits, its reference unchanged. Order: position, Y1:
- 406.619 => 0.78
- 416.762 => 0.22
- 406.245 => 0.22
